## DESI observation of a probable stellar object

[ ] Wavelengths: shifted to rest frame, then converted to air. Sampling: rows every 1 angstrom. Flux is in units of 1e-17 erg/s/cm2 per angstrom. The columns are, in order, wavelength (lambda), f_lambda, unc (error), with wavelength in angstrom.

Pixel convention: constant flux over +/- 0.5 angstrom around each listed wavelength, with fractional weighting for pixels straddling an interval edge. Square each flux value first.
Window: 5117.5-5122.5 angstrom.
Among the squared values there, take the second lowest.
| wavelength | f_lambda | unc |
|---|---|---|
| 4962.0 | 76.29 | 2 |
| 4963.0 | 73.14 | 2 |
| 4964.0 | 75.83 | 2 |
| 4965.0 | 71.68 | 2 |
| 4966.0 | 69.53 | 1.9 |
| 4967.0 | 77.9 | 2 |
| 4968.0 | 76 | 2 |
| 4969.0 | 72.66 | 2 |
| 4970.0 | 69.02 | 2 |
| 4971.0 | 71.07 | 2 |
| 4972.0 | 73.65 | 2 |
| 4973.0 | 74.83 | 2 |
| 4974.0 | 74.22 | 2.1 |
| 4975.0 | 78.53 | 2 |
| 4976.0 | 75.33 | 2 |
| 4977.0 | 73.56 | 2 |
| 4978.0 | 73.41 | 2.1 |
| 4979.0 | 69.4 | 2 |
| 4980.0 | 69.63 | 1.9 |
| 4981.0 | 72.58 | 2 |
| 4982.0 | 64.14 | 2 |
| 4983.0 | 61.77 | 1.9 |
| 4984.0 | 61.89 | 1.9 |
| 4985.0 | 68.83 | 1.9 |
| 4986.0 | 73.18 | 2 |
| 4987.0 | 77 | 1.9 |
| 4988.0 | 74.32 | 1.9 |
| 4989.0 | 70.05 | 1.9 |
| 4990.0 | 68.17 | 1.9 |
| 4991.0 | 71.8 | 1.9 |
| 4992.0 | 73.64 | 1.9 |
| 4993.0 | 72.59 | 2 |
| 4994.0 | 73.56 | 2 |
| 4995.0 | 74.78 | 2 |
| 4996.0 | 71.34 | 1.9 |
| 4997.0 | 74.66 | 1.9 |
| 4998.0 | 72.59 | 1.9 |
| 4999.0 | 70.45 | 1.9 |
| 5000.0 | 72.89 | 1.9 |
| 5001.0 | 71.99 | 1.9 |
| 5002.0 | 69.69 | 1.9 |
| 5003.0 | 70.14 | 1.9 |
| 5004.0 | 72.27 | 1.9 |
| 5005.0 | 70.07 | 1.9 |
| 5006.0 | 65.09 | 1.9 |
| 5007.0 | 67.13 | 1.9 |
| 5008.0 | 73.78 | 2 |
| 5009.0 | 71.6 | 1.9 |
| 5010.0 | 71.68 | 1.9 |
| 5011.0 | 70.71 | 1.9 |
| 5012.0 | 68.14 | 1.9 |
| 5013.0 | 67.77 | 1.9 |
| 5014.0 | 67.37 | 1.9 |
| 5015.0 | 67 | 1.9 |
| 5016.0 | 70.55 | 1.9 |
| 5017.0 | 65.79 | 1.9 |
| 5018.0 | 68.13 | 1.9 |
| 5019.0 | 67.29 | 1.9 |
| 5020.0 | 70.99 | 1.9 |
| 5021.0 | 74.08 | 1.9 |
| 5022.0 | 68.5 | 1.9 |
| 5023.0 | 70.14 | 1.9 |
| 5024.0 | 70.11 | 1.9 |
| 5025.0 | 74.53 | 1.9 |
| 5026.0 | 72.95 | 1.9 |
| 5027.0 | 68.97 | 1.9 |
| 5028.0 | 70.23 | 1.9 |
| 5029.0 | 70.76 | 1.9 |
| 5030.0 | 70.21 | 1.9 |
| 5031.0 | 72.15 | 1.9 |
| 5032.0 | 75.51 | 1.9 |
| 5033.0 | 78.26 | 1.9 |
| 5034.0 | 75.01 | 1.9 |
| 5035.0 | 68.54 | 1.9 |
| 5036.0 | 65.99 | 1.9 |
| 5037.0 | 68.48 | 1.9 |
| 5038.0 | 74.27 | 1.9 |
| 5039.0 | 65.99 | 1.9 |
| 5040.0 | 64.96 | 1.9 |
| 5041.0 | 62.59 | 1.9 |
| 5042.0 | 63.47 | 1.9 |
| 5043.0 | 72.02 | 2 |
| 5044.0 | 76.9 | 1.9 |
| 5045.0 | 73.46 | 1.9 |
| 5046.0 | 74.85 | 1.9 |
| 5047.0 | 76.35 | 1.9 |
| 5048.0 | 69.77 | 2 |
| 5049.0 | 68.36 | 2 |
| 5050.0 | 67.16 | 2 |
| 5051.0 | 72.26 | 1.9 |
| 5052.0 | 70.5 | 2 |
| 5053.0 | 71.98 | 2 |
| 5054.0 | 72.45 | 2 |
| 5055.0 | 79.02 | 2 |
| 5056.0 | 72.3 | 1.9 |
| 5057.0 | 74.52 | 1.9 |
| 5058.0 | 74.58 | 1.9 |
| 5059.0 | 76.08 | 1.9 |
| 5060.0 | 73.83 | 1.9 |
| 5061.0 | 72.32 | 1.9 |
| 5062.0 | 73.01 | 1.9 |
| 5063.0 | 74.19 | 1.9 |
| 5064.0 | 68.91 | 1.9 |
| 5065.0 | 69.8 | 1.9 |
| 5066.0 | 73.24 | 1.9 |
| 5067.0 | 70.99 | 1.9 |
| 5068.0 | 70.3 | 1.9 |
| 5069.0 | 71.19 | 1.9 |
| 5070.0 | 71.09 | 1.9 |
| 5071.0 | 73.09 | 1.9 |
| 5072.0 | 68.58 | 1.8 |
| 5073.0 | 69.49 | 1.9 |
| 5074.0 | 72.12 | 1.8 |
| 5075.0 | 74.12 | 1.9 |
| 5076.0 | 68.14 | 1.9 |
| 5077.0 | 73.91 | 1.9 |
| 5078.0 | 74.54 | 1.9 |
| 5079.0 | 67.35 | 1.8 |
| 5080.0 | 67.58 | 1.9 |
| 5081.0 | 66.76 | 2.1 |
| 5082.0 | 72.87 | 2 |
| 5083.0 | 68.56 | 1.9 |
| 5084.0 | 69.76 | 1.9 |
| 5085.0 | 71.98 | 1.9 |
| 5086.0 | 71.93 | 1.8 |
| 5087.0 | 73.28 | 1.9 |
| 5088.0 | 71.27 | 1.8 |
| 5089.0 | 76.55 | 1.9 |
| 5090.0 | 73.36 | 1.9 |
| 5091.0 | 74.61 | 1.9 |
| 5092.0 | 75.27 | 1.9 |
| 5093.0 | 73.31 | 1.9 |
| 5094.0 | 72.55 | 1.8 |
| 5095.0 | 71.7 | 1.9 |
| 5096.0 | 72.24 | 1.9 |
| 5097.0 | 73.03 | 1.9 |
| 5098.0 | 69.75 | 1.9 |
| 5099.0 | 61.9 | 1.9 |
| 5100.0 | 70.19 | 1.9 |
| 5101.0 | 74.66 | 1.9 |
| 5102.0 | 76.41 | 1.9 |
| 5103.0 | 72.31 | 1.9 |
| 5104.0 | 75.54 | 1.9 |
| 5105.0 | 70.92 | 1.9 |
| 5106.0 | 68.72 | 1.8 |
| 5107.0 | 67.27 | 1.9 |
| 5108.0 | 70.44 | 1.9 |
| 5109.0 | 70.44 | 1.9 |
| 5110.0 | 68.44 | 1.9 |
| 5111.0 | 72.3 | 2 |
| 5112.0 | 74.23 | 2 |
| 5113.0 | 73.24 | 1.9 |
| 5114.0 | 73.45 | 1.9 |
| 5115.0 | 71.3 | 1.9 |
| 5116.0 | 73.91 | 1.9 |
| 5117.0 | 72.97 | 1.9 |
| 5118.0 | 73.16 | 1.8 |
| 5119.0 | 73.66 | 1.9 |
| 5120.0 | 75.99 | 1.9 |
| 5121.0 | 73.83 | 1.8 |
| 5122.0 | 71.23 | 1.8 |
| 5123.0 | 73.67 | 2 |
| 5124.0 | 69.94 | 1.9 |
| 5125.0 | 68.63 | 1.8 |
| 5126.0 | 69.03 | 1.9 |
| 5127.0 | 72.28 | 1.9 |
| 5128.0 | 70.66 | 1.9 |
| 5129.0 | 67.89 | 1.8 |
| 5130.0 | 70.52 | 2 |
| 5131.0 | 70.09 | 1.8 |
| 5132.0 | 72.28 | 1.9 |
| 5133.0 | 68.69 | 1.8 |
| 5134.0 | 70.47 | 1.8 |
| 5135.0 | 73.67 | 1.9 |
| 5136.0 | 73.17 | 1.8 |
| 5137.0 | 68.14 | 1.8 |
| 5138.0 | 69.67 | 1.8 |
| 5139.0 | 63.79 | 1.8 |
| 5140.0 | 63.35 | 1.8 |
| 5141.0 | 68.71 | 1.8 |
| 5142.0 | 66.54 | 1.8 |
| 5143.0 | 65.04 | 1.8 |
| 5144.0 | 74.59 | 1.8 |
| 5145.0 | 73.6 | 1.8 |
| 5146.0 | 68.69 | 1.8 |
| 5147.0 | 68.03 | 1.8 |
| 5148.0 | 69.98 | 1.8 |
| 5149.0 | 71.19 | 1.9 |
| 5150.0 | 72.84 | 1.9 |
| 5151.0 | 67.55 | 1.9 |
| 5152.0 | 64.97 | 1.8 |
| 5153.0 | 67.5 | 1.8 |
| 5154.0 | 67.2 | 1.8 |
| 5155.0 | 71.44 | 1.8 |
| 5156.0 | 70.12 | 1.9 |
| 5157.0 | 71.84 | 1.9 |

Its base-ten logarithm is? 3.73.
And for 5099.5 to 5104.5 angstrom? 3.72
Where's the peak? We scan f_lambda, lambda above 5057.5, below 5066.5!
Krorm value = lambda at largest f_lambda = 5059.0 angstrom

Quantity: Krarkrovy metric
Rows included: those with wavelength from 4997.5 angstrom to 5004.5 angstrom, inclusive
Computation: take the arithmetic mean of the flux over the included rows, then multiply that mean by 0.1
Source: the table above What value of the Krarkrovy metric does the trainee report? 7.1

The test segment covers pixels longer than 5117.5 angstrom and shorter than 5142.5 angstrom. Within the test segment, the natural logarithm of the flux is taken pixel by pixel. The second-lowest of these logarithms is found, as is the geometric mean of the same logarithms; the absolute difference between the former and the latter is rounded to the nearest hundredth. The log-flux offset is 0.10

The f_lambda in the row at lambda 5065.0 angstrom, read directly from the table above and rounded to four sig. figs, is 69.80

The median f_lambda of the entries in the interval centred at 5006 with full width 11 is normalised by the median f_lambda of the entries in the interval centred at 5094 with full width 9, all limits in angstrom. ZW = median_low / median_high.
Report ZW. 0.97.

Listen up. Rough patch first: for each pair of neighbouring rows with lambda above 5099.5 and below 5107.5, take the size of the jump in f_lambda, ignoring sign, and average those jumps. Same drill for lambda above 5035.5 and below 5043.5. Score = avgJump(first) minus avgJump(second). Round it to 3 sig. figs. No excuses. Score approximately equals -1.08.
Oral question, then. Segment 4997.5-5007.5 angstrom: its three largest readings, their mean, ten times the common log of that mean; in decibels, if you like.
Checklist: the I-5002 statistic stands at 18.6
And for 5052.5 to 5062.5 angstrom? 18.8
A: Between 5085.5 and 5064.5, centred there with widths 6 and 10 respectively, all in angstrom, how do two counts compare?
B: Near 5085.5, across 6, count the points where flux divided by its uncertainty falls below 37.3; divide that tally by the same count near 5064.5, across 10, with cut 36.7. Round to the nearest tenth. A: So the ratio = 2.0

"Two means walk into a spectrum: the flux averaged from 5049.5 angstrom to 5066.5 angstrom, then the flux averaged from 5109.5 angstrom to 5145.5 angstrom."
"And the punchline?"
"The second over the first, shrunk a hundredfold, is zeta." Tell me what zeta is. 0.0097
